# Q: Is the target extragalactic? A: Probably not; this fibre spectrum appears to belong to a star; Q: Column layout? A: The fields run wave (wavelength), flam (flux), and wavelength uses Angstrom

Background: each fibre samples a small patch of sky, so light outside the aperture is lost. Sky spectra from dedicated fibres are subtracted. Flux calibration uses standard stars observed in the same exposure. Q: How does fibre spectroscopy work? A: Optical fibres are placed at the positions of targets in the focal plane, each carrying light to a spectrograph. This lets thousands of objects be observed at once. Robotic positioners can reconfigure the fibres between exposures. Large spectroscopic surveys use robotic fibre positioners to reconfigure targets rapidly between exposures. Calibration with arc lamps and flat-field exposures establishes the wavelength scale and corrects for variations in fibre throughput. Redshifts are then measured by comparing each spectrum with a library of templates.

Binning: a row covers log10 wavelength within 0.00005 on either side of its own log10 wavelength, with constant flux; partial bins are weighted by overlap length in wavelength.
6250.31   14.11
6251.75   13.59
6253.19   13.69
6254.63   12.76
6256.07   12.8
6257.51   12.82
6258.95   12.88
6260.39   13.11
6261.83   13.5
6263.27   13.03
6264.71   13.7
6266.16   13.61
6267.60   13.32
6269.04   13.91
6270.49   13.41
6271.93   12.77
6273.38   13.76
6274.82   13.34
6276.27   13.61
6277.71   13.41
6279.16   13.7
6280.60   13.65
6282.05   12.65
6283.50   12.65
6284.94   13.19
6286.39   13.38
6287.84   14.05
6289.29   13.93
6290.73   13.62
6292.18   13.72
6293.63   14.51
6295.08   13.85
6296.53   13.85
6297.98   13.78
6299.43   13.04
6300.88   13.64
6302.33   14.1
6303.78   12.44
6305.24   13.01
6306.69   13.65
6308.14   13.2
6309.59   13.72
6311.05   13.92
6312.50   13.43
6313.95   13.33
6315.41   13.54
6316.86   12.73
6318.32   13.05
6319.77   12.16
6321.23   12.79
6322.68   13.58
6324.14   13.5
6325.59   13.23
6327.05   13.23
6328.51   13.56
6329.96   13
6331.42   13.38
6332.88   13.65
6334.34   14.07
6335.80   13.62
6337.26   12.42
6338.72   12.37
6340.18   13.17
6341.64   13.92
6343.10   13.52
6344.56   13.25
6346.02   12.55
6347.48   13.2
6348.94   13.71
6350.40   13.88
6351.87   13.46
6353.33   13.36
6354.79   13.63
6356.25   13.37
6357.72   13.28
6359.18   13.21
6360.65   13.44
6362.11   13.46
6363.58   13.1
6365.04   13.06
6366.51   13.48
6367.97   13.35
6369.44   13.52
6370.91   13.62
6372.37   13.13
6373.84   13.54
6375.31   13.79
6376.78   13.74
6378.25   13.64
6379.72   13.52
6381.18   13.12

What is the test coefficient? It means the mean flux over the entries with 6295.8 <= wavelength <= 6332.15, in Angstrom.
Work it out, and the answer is 13.31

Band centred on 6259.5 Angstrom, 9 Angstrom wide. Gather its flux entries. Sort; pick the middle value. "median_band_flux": 13.0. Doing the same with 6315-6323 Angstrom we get 12.9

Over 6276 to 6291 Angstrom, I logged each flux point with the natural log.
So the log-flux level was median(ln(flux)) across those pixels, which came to 2.61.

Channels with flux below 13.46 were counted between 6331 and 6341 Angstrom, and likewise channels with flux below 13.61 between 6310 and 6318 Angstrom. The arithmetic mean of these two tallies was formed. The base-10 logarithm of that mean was 0.60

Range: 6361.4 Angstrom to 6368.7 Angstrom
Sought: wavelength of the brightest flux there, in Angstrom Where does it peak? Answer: 6366.51 Angstrom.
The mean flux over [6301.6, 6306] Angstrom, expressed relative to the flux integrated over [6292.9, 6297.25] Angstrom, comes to 0.215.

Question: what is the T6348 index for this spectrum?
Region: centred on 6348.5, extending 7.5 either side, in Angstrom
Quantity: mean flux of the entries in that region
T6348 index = 13.45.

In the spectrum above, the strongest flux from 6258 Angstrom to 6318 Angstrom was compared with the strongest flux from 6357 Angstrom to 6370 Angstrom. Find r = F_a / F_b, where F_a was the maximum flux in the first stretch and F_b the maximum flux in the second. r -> 1.073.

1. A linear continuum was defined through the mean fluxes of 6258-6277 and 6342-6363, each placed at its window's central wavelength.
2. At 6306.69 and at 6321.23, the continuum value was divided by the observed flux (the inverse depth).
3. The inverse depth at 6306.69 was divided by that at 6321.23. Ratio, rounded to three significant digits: 0.937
